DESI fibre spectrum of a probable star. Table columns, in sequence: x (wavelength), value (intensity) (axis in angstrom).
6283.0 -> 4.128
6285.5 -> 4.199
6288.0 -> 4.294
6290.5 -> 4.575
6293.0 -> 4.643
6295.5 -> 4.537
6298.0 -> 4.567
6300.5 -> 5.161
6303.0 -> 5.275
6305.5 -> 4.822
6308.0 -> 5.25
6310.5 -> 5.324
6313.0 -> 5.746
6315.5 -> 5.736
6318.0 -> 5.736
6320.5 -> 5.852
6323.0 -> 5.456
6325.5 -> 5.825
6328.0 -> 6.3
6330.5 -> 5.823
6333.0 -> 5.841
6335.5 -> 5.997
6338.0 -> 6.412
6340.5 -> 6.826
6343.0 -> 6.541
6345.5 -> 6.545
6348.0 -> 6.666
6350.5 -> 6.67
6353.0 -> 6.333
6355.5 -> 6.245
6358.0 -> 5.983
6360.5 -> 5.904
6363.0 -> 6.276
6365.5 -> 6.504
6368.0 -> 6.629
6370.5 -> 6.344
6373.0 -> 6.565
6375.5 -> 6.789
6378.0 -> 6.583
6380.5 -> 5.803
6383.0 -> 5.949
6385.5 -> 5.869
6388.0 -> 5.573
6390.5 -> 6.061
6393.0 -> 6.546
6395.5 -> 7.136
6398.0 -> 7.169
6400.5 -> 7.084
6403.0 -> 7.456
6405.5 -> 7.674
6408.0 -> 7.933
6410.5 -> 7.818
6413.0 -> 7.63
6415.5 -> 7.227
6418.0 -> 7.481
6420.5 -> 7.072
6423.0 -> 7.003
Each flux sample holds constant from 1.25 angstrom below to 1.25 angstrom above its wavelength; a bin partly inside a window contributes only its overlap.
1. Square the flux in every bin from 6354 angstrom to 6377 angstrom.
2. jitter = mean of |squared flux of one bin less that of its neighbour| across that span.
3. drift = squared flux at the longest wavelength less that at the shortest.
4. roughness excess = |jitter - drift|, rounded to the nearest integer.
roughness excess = 4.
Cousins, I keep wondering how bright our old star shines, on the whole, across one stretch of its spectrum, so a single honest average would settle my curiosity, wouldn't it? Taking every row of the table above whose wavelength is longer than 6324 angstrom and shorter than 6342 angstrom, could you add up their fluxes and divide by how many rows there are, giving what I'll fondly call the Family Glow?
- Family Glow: 6.1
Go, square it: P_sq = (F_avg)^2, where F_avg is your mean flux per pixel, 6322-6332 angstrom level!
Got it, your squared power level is 34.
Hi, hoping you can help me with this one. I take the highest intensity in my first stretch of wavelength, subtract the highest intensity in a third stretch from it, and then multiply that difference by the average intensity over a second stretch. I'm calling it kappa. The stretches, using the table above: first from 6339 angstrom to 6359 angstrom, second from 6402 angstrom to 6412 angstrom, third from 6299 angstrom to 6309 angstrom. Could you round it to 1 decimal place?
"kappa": 12.0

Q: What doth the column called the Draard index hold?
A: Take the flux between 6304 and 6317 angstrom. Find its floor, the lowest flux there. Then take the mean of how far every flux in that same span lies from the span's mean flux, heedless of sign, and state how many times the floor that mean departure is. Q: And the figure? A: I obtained 0.061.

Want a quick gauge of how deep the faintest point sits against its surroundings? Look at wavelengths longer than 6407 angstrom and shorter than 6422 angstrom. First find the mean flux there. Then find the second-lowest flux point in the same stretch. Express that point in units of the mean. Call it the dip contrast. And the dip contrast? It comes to 0.96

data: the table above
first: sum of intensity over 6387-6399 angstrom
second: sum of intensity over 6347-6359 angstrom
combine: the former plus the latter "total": 64.4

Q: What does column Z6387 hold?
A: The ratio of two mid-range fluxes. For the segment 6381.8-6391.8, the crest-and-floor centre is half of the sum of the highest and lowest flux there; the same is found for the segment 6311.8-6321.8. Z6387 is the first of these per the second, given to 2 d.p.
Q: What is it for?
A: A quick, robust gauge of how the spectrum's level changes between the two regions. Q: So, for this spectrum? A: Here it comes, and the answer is 1.00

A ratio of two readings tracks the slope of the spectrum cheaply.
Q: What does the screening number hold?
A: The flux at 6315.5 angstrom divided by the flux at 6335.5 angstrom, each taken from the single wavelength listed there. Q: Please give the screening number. 0.96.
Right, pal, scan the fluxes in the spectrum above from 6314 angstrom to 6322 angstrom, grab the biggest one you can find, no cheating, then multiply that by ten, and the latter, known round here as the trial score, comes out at 59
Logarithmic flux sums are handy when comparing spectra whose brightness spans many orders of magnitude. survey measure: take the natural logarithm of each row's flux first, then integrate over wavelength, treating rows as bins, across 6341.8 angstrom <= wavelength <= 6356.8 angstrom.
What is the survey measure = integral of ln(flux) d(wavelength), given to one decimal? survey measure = 28.1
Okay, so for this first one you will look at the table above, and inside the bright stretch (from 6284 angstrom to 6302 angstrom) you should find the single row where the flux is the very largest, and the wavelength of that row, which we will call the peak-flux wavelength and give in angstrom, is 6300.5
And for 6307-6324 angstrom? 6320.5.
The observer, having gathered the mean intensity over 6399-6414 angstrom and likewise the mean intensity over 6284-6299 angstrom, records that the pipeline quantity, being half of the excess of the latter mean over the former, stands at -1.6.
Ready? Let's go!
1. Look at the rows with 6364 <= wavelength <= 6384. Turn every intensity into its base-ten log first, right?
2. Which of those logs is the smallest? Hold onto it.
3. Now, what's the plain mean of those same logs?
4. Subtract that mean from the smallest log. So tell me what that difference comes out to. -0.042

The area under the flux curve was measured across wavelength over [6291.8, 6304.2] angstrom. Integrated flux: 60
